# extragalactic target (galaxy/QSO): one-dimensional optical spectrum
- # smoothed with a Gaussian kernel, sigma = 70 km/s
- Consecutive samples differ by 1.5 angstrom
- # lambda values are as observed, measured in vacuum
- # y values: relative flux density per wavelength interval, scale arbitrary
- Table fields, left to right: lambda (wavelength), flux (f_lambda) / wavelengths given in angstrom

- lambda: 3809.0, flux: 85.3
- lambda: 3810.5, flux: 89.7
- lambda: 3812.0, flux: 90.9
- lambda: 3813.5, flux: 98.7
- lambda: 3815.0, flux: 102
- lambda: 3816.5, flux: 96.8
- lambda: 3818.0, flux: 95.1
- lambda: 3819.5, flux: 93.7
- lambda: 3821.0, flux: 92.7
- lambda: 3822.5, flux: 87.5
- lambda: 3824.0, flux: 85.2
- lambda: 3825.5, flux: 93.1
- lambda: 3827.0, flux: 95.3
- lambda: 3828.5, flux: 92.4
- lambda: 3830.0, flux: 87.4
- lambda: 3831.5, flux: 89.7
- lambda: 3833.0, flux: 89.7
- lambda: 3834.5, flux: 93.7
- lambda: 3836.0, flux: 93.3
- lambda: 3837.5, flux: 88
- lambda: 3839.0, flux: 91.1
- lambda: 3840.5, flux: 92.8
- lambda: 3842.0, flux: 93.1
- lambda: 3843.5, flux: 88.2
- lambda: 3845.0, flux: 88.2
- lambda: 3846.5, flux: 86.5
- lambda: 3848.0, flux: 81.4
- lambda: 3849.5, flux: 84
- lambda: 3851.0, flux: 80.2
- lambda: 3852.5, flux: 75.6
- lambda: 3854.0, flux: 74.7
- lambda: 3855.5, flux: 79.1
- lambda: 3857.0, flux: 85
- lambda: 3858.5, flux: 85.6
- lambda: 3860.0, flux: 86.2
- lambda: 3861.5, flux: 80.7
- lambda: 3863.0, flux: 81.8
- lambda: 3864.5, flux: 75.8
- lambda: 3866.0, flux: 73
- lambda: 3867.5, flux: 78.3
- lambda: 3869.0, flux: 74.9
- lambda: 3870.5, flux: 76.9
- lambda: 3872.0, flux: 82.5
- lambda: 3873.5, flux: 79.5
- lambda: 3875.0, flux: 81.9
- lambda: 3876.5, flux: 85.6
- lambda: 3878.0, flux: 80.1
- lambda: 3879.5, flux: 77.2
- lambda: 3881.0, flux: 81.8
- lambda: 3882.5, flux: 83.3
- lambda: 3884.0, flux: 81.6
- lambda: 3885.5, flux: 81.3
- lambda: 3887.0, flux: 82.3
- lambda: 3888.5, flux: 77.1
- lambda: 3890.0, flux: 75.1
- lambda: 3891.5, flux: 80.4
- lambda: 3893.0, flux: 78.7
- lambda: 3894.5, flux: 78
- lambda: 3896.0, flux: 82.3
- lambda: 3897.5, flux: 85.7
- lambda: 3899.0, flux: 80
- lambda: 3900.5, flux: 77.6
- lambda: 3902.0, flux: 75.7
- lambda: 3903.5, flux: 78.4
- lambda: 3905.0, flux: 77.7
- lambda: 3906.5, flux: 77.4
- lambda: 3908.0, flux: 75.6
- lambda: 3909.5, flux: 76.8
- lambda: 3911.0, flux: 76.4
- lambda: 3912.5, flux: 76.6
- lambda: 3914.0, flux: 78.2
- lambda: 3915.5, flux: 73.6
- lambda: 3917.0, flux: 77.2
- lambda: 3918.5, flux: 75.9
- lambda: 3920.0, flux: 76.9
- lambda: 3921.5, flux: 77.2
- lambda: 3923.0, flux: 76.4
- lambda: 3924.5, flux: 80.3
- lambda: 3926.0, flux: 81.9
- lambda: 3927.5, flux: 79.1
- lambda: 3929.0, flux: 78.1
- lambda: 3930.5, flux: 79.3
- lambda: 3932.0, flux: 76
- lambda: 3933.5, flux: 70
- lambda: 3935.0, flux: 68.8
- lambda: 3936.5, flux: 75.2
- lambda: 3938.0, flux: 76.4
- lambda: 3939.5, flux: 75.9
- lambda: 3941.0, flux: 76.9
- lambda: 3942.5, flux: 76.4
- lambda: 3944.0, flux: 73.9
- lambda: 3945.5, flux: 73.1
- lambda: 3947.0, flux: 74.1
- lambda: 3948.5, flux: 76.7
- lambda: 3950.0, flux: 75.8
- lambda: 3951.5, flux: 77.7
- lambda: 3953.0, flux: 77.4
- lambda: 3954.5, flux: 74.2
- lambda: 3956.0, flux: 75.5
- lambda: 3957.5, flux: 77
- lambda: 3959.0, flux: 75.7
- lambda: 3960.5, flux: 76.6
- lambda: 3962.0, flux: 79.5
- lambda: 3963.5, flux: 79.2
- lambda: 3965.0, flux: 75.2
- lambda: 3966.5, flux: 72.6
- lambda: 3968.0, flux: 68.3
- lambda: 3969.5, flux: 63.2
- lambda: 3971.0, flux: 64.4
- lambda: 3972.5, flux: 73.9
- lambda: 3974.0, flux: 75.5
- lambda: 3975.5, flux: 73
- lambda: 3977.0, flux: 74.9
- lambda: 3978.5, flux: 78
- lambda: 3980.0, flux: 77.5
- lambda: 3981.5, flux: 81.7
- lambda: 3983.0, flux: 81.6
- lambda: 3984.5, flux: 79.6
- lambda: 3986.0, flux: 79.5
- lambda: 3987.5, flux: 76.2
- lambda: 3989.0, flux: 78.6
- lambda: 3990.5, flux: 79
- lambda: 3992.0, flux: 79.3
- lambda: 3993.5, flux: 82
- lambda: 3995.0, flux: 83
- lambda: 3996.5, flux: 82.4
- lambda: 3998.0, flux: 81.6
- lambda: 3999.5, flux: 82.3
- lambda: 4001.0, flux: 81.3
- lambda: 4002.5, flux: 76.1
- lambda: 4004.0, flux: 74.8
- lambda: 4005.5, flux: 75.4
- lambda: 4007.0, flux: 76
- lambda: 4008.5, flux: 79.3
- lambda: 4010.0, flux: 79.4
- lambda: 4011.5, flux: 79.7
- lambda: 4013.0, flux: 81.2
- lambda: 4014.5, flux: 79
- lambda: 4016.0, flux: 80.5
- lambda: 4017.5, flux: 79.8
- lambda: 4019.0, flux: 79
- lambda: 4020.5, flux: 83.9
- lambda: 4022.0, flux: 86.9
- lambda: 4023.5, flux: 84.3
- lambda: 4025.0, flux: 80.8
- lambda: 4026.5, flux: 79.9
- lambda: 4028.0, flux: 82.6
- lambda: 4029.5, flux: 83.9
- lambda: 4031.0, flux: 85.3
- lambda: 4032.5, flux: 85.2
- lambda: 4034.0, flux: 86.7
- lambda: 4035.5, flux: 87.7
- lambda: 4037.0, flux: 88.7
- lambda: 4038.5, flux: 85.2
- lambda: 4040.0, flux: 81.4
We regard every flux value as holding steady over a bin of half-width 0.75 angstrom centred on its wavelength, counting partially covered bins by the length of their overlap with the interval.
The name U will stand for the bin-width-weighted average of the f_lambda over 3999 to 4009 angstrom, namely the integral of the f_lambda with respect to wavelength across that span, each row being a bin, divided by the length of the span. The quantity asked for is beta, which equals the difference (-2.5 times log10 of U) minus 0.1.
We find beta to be -4.83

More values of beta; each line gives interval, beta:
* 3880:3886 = -4.88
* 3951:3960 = -4.81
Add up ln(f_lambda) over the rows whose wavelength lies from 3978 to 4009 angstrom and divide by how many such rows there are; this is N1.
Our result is 4.37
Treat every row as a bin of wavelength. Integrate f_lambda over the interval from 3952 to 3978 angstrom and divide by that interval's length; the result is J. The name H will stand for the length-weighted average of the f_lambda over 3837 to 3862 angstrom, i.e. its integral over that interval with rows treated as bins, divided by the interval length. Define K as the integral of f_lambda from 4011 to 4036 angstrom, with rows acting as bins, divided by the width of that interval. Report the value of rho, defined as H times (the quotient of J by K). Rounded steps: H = 85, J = 74.0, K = 82.7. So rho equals 76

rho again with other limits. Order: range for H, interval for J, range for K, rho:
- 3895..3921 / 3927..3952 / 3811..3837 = 63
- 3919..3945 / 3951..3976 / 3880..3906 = 71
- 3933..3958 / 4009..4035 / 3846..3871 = 77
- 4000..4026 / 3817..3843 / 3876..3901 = 91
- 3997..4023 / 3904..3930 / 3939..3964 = 81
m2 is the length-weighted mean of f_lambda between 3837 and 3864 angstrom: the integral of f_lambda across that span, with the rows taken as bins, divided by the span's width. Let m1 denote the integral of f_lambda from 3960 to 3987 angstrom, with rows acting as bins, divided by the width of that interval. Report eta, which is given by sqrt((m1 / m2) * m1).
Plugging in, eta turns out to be 8.2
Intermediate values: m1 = 75.2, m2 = 84.5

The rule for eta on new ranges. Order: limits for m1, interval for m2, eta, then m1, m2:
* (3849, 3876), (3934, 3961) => 9.2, 79.8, 75.3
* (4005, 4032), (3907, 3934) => 9.2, 81.0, 77.0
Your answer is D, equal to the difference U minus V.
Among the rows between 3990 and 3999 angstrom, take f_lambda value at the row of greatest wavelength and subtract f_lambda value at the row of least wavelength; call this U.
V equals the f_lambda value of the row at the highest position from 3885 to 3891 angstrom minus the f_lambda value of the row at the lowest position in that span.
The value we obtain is 9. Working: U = 2.6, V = -6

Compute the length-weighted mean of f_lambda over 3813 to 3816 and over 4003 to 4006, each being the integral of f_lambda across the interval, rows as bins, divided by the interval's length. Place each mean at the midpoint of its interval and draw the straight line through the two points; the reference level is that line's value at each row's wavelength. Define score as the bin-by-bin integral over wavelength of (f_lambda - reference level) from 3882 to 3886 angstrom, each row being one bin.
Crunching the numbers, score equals -36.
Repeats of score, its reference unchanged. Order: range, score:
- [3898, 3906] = -84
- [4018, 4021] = 24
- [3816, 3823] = -44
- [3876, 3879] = -29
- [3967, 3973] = -74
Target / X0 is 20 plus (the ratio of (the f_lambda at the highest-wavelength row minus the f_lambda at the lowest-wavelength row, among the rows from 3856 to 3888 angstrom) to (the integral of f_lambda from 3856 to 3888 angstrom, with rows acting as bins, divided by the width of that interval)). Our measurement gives 19.97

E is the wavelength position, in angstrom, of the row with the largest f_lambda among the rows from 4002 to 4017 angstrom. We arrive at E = 4013.0 angstrom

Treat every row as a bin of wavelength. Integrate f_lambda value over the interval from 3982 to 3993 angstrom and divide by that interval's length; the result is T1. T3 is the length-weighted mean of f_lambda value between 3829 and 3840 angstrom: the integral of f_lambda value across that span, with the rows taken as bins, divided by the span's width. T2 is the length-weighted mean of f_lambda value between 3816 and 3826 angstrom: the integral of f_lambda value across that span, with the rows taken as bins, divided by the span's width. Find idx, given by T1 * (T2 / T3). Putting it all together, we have 80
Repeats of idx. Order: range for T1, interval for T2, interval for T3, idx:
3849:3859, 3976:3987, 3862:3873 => 81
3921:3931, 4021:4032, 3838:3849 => 74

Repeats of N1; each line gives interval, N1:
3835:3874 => 4.42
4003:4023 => 4.38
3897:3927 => 4.35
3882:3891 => 4.38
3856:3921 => 4.37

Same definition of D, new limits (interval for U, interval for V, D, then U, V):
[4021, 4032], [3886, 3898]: -5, -1.6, 3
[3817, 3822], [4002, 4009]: -6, -2.4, 3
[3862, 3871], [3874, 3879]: -3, -4.9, -2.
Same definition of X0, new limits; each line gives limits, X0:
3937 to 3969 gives 19.89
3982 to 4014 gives 19.99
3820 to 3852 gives 19.86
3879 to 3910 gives 19.99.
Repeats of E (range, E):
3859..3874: 3860.0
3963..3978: 3963.5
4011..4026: 4022.0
